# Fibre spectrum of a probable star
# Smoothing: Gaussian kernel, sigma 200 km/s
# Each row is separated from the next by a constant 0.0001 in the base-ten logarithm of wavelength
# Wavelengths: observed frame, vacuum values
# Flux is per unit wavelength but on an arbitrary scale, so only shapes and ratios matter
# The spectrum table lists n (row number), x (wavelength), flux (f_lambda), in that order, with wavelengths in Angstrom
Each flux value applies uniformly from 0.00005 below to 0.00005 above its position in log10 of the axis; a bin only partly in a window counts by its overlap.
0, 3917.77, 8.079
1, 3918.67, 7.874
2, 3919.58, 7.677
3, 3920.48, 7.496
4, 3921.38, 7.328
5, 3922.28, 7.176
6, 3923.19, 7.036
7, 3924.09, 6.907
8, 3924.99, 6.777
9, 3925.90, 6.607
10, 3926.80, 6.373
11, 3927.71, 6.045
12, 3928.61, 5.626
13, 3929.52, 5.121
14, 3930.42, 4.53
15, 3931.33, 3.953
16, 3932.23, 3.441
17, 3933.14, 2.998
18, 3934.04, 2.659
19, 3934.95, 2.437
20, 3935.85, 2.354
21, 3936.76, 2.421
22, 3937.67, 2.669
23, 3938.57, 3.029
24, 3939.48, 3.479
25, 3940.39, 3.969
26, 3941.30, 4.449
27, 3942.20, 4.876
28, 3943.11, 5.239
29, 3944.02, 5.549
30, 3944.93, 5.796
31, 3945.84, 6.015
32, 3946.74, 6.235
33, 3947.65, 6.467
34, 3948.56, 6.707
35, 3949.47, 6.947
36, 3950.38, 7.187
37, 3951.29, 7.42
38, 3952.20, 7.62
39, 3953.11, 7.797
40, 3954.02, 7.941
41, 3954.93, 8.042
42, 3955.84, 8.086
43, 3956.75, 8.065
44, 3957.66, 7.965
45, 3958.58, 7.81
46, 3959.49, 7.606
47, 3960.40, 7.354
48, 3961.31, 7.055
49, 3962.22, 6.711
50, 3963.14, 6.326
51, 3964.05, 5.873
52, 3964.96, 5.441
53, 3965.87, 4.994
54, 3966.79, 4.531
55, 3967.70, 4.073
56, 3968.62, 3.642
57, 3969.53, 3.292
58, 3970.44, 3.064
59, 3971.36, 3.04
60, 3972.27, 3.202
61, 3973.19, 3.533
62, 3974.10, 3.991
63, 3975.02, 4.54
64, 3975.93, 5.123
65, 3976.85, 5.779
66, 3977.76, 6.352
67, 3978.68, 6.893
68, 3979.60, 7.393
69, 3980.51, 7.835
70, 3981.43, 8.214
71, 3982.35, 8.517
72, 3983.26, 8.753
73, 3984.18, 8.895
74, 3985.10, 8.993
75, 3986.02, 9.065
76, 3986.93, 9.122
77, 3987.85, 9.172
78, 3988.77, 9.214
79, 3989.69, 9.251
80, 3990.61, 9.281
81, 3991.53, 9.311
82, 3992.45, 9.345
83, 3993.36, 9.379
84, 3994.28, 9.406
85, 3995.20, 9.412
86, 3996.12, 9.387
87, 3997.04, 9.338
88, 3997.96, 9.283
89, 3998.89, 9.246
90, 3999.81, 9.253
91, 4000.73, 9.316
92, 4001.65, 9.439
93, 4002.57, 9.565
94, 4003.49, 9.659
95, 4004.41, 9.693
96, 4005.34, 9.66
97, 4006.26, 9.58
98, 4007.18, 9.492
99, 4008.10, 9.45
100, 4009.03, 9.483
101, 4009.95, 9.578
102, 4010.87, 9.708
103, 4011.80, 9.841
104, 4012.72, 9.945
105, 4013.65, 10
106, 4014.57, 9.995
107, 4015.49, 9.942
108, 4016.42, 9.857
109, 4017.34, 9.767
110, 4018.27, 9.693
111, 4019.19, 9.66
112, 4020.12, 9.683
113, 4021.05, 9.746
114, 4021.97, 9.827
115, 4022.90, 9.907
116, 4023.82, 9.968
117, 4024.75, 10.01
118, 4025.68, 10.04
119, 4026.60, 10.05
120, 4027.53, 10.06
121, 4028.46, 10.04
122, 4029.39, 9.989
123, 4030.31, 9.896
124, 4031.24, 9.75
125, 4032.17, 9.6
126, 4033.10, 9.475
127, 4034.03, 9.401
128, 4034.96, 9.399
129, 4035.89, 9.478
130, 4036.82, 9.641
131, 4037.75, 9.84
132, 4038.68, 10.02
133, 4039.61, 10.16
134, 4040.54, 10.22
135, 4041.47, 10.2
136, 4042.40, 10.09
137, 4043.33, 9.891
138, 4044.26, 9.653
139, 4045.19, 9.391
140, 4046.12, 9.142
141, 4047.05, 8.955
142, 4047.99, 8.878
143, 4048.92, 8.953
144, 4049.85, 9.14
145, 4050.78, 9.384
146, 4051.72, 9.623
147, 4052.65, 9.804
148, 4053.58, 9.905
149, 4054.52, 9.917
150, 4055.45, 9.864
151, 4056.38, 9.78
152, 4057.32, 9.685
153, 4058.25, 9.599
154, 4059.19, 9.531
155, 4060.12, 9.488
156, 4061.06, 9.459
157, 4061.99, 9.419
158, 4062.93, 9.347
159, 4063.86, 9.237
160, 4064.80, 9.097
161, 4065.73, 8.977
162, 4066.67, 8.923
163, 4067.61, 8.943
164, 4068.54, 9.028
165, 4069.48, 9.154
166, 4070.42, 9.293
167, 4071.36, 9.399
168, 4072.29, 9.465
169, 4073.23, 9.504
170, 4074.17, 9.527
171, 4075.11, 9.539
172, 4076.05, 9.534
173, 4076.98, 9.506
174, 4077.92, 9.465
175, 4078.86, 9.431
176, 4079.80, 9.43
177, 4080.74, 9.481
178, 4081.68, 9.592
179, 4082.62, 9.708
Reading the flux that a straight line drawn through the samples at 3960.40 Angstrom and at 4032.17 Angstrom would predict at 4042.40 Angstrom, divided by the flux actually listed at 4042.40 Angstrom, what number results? 0.98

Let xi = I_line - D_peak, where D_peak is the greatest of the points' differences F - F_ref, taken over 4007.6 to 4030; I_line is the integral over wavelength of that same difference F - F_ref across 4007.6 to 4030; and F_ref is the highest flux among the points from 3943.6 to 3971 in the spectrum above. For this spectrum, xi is 37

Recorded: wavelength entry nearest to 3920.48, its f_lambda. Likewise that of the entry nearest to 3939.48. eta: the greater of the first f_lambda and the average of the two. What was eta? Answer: 7.5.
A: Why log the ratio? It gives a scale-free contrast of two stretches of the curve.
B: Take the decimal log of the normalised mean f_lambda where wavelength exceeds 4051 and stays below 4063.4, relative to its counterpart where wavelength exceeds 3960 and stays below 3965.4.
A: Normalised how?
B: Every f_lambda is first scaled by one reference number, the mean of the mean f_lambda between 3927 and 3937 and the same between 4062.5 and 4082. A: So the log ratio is 0.17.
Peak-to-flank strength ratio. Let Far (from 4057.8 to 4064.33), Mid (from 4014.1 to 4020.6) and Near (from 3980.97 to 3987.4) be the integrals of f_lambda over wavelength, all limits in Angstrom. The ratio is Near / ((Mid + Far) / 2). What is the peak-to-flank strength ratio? 0.9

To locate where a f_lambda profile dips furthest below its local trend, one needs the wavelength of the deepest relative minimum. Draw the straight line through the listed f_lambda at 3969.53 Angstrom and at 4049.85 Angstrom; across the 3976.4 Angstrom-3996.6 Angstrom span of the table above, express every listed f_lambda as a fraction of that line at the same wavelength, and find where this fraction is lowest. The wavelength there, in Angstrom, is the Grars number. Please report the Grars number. 3976.85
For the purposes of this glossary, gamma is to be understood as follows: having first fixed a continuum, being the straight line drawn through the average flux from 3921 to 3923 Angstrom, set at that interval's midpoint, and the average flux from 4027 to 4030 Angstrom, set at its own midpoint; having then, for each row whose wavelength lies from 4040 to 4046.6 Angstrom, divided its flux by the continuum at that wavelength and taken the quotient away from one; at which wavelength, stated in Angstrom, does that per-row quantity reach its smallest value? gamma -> 4040.54 Angstrom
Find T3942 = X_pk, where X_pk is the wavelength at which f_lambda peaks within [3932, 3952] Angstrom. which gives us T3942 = 3951.29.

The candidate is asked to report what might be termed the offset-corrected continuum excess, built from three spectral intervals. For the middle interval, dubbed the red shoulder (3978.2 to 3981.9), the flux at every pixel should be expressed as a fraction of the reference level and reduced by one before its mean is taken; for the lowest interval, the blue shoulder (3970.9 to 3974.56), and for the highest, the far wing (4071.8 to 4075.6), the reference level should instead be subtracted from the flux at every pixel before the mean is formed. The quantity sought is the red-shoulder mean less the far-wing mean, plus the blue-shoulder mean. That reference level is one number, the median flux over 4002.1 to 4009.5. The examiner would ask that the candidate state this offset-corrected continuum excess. -6.3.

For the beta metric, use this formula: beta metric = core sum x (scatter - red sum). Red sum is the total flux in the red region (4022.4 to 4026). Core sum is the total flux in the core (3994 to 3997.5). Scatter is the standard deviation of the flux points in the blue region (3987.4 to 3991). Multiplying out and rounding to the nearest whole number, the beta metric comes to -1497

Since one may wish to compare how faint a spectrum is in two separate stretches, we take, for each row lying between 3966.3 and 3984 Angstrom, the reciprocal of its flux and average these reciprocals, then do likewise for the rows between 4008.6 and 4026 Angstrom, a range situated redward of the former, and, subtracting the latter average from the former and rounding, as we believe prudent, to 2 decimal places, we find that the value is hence 0.11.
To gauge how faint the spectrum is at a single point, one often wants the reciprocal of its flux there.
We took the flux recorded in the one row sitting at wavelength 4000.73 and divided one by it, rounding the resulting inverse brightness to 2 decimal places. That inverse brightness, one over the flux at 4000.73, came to 0.11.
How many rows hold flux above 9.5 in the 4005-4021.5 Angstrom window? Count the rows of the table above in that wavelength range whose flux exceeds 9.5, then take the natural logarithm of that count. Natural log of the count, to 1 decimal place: 2.7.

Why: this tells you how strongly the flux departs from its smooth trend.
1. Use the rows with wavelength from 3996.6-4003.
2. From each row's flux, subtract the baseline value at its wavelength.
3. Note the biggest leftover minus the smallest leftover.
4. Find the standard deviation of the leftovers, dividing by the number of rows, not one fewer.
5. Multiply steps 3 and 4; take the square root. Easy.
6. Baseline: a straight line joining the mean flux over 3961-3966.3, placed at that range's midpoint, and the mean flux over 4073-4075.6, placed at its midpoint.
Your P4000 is 0.13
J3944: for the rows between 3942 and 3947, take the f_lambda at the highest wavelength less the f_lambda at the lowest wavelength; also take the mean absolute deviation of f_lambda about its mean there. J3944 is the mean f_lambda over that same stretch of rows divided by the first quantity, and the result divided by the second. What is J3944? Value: 10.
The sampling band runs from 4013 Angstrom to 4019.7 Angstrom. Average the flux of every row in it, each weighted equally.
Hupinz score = 9.8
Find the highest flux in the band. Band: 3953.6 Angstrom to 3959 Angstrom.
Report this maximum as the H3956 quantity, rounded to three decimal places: 8.086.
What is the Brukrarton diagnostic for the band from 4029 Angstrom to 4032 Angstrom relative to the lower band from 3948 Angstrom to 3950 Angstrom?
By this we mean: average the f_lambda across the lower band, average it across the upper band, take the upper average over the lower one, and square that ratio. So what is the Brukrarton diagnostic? 2.1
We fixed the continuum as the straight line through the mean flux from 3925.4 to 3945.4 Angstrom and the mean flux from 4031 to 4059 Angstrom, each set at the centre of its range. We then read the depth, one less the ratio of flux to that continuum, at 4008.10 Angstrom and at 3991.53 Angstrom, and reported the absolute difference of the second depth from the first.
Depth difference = 0.120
